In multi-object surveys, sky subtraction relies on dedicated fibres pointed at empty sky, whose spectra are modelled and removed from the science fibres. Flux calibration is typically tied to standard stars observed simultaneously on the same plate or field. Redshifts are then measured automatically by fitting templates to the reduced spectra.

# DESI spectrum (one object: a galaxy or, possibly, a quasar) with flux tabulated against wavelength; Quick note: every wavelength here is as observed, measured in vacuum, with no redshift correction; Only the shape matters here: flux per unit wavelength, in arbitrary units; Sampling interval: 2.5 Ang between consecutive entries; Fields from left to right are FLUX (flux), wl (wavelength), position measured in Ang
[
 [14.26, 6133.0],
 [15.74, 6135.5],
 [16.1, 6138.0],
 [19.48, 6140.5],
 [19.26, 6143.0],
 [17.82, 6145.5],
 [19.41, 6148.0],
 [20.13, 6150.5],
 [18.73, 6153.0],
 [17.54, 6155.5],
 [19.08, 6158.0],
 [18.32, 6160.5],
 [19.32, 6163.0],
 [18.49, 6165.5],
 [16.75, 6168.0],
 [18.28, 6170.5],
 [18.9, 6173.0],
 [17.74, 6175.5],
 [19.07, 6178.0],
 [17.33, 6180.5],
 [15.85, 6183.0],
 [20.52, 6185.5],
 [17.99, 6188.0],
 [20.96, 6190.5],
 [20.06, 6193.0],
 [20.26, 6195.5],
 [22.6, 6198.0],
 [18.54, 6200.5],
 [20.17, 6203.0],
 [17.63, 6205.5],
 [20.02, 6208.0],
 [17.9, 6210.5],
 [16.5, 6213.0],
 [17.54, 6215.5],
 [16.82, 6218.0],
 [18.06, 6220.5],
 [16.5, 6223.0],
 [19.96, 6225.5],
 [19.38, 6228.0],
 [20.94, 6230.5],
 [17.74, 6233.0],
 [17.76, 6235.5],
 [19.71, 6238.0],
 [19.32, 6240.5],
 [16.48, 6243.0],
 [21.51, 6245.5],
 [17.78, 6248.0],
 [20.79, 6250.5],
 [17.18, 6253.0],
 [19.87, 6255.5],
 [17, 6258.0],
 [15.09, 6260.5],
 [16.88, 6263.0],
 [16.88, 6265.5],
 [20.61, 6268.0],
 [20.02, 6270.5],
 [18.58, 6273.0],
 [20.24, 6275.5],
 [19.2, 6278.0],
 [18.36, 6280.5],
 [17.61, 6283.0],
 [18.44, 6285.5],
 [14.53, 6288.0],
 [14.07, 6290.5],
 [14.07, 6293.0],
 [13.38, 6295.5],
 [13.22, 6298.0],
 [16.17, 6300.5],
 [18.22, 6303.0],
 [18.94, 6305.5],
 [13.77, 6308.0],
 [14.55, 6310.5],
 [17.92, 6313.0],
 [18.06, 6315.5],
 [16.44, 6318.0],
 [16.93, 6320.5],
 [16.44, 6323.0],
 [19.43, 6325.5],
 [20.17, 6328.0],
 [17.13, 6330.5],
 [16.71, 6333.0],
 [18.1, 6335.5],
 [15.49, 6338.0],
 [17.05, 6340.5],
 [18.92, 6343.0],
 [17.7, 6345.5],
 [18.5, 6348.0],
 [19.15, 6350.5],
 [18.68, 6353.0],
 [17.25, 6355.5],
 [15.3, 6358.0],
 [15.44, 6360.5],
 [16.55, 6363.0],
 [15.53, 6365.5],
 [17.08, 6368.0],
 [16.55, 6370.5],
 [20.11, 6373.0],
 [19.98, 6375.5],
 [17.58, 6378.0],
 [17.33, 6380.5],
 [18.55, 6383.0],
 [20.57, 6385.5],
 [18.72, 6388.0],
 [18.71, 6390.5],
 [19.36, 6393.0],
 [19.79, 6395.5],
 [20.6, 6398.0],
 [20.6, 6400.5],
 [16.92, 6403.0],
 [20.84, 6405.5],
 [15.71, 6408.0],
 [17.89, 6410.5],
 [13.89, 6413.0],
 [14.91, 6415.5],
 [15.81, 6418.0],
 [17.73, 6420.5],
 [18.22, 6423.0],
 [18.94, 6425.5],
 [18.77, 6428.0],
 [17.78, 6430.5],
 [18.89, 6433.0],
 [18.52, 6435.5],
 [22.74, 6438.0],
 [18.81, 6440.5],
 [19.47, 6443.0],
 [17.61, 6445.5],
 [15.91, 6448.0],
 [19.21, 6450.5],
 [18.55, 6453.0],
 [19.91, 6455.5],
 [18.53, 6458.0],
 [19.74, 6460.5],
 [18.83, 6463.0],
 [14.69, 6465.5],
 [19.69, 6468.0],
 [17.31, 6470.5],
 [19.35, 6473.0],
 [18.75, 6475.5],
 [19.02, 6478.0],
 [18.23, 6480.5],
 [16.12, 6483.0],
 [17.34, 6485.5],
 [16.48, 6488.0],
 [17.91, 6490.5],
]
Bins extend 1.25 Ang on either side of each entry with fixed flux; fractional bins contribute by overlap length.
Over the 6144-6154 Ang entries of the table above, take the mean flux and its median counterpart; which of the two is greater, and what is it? 19.1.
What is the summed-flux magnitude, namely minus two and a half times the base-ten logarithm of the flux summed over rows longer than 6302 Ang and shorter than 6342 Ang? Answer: -6.10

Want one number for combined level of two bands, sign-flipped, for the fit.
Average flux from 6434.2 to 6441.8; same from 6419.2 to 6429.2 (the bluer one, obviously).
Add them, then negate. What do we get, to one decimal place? -38.4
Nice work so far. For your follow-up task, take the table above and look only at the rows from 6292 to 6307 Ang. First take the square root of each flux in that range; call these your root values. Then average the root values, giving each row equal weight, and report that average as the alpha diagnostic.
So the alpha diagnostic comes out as 3.95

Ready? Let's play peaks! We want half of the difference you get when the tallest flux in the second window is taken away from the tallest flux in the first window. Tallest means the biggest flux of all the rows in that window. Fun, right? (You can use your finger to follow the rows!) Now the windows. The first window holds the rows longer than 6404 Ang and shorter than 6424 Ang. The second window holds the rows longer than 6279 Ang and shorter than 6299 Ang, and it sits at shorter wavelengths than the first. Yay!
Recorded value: 1.2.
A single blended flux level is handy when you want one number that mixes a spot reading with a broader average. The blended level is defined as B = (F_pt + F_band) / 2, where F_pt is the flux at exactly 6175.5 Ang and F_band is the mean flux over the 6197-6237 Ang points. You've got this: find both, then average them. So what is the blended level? 18.2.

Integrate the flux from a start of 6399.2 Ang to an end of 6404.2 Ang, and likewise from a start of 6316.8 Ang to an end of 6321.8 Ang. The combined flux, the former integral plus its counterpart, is 177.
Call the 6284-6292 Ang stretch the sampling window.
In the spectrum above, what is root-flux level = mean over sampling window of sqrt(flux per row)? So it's 3.95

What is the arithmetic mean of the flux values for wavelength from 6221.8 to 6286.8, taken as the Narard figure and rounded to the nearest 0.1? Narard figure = 18.6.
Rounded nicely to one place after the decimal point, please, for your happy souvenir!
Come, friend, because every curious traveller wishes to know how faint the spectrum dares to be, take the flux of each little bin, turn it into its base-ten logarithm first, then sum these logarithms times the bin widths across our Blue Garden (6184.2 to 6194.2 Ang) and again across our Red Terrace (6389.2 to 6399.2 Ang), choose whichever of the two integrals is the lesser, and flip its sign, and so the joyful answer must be -12.9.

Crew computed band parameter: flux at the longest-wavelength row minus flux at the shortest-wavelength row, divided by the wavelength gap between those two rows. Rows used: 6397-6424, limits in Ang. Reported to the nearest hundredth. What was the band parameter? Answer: -0.10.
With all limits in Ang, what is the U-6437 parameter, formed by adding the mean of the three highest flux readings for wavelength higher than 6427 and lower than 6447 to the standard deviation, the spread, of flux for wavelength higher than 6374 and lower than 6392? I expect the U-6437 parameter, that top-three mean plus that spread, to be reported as 21.5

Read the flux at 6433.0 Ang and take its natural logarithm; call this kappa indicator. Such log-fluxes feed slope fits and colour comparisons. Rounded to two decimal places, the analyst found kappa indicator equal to 2.94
